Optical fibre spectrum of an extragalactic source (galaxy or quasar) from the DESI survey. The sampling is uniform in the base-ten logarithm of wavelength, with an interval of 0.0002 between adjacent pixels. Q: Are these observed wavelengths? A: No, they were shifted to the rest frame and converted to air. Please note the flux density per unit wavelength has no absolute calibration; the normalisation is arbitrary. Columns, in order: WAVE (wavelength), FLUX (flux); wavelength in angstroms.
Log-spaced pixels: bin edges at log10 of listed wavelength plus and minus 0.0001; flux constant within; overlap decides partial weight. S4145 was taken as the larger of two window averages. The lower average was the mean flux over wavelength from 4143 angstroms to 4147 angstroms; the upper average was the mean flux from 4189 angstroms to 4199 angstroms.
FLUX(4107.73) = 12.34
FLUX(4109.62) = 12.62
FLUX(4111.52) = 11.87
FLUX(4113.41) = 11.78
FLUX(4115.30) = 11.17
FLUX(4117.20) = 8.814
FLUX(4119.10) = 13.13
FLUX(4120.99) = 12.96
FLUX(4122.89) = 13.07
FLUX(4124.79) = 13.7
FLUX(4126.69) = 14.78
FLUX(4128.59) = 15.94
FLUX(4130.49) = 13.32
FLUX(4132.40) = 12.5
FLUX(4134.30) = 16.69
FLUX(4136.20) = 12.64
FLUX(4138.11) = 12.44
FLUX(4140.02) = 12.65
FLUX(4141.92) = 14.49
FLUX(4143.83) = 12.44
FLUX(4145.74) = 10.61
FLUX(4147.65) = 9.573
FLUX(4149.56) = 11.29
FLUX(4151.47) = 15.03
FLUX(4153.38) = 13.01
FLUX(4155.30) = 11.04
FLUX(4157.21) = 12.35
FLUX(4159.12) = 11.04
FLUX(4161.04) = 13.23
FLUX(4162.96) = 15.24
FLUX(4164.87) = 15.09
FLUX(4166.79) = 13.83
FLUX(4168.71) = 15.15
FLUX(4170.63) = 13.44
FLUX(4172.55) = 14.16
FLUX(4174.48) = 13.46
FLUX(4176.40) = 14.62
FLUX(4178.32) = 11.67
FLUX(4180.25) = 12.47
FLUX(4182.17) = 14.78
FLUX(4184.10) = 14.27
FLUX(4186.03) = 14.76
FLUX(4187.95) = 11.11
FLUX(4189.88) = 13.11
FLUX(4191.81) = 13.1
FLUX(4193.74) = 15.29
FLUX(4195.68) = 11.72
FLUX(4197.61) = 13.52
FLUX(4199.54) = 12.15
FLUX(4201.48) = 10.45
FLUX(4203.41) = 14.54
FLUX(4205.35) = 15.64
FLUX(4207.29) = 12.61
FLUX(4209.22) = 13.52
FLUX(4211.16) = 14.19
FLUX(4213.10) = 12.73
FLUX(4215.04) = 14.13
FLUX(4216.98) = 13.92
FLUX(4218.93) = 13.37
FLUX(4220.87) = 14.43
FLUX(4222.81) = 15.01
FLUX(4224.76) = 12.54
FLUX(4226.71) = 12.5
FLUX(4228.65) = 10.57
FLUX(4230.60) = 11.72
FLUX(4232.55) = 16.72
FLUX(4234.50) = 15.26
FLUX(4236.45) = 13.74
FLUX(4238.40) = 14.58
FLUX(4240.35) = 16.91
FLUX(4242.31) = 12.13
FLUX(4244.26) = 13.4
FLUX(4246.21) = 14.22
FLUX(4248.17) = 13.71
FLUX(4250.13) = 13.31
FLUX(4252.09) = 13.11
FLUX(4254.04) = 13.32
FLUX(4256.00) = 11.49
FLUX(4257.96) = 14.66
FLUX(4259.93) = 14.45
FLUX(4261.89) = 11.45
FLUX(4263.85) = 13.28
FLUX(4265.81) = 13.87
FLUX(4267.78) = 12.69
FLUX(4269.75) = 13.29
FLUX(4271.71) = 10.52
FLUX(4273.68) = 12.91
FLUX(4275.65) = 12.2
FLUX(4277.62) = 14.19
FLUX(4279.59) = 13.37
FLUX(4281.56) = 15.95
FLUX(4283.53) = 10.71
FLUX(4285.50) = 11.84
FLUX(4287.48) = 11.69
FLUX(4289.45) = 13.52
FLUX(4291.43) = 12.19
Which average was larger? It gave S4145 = 13.3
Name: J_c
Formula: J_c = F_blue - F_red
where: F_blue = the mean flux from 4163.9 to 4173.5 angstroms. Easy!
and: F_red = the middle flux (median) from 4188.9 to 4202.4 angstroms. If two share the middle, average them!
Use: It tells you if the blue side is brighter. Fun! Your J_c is 1.2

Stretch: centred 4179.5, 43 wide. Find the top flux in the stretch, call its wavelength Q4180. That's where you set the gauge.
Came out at 4193.74 angstroms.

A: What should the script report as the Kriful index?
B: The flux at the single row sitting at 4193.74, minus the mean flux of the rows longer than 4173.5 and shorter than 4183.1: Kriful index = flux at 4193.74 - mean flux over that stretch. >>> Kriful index 1.9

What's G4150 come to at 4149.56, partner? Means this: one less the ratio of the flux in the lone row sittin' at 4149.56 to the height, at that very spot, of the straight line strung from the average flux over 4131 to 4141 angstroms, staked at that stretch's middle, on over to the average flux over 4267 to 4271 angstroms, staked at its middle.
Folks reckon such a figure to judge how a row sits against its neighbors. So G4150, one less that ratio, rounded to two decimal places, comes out 0.15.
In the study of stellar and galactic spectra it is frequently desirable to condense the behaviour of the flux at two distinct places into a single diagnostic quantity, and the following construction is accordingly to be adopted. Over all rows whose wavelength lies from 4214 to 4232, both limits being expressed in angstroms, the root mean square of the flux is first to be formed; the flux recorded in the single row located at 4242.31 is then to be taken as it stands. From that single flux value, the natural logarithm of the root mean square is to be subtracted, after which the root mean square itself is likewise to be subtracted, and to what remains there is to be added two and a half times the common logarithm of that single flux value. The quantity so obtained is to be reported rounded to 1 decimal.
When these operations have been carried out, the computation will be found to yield -0.9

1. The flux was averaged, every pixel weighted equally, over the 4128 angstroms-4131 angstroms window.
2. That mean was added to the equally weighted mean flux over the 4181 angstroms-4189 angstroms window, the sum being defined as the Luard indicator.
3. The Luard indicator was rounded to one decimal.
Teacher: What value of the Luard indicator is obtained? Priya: 28.4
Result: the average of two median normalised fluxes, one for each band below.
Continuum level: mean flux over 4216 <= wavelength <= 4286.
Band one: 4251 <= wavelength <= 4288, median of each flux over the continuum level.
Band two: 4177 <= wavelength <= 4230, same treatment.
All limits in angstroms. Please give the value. 0.99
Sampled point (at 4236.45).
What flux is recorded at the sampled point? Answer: 13.74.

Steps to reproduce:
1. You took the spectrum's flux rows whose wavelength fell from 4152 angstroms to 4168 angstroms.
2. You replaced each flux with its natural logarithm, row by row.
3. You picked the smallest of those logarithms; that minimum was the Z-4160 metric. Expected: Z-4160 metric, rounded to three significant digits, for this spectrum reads 2.40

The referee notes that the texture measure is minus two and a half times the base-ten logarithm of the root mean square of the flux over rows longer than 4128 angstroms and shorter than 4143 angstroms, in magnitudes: -2.86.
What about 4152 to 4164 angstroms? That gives -2.76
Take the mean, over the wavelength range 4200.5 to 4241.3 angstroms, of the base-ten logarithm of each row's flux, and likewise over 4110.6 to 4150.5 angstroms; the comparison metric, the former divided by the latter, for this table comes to 1.03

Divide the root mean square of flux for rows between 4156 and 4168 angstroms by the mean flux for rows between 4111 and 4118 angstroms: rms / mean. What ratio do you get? 1.24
